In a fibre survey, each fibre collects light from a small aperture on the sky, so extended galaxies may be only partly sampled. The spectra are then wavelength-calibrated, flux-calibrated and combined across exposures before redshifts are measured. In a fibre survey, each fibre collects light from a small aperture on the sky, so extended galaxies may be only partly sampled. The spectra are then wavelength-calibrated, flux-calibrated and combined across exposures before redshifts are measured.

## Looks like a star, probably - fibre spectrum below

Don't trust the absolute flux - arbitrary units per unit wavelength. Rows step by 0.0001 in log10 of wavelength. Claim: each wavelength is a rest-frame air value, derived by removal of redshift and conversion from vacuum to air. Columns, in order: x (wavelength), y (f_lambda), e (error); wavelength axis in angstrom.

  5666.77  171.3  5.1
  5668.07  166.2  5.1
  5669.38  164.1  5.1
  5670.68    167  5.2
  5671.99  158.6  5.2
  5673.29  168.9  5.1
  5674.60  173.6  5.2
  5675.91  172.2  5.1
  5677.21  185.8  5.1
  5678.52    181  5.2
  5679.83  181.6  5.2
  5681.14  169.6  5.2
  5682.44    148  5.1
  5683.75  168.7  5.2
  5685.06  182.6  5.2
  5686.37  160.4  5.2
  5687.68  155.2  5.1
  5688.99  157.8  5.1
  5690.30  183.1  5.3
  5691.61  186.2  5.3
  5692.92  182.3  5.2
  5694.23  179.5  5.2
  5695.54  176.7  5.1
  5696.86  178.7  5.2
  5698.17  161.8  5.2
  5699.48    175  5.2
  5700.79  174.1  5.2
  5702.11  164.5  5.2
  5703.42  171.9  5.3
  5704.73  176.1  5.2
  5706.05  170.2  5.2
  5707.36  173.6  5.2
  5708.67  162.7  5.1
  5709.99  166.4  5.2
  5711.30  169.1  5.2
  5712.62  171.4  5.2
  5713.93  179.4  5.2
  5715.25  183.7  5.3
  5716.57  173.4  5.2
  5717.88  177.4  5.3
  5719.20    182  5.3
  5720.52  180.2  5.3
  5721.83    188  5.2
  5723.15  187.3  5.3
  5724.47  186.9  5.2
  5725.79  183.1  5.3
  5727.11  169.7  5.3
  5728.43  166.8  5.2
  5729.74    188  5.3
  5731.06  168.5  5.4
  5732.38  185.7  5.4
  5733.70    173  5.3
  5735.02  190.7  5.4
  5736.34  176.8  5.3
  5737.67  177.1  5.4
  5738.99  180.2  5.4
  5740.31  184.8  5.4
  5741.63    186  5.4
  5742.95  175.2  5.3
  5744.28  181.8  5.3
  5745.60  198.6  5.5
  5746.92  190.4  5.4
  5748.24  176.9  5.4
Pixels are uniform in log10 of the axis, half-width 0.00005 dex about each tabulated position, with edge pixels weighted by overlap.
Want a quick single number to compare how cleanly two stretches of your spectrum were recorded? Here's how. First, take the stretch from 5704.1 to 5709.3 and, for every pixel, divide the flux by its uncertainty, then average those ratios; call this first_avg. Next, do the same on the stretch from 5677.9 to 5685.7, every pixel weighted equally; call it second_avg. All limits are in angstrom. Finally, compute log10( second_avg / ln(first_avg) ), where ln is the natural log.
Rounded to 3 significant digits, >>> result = 0.977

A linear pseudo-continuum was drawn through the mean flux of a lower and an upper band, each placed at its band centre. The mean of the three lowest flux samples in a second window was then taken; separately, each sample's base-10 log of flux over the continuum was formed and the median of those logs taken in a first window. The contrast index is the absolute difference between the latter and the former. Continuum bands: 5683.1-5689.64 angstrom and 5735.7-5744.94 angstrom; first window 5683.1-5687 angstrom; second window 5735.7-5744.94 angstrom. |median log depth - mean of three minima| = 176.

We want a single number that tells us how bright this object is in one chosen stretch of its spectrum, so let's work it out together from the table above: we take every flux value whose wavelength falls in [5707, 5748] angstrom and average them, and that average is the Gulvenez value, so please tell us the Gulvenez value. 179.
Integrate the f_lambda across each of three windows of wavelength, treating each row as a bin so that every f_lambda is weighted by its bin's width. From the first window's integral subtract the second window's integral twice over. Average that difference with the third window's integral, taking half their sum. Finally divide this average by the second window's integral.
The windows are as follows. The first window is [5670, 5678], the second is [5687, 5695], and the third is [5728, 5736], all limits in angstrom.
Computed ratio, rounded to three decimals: 0.007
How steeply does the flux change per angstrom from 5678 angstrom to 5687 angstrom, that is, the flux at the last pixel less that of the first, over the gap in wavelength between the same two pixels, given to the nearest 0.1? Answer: -2.6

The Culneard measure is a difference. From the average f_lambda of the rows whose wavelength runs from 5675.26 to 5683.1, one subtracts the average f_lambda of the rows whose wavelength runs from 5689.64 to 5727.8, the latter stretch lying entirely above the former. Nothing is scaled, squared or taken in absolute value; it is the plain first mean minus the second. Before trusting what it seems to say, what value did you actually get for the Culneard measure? -3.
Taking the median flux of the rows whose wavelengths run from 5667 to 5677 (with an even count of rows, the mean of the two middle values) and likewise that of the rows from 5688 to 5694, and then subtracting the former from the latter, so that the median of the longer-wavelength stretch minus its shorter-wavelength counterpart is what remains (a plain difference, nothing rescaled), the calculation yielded 16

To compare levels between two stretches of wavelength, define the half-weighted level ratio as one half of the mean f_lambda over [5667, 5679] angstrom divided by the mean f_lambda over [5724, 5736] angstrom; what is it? 0.477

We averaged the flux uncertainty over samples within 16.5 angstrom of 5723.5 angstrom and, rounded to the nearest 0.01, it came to 5.28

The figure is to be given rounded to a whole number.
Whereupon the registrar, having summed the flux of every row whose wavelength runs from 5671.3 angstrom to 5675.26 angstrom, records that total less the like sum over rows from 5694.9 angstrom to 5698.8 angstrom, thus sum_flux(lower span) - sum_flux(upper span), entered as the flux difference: -16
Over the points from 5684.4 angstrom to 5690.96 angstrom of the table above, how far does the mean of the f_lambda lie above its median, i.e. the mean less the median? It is 7.4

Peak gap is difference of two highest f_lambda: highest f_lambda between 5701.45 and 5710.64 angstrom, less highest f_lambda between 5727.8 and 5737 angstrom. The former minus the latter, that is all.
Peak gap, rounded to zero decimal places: -15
